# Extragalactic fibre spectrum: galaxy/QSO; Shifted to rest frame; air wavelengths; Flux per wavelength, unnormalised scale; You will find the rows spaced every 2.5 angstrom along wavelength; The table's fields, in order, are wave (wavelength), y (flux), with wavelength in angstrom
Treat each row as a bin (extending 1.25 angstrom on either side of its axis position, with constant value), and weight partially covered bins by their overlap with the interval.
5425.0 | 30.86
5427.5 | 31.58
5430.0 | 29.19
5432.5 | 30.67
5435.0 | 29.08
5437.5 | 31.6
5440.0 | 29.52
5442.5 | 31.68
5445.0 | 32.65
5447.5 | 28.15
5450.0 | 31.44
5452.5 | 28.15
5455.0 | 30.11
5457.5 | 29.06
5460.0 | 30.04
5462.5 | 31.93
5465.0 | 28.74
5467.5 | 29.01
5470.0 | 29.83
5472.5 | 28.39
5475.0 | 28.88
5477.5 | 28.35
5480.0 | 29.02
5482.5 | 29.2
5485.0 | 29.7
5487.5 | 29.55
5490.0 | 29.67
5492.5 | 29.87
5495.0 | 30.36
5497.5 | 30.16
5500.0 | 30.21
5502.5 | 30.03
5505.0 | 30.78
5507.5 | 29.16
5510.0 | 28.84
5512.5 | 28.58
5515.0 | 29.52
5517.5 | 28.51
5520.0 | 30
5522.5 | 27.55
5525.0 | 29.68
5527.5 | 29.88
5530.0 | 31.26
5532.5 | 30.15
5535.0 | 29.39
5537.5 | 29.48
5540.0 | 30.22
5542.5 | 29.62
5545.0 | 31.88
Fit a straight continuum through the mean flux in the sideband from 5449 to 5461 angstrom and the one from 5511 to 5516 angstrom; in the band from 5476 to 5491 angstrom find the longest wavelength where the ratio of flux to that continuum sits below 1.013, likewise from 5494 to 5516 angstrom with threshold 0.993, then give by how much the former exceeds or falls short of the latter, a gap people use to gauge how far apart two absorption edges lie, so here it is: -22.5 angstrom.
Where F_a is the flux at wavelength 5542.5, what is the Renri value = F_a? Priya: 29.62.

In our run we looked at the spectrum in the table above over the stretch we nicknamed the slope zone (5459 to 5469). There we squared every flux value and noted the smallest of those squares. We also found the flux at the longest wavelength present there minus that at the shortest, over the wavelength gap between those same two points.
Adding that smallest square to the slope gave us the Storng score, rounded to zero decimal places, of 826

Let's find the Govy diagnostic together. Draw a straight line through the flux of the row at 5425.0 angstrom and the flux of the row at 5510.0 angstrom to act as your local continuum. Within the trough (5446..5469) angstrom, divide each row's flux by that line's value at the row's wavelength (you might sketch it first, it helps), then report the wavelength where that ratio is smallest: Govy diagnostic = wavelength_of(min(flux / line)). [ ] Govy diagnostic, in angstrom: 5447.5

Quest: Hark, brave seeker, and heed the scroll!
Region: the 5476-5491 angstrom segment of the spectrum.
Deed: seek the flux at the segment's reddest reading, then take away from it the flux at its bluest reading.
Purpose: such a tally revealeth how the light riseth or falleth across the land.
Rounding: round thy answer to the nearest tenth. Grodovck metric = 1.3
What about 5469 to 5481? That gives -0.8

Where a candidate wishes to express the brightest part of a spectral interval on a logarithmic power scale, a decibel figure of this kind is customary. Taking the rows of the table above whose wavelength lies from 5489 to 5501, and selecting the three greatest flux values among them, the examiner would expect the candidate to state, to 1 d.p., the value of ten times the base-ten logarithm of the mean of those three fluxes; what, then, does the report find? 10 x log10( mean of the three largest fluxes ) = 14.8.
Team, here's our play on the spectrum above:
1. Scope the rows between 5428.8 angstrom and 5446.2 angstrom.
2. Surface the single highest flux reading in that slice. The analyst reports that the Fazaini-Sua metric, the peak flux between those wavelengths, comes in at 32.65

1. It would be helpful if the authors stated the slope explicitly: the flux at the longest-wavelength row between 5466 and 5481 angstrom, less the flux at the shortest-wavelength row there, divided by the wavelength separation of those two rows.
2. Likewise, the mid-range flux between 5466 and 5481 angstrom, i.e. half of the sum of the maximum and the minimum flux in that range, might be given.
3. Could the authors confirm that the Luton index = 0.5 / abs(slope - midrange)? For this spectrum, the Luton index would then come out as 0.0172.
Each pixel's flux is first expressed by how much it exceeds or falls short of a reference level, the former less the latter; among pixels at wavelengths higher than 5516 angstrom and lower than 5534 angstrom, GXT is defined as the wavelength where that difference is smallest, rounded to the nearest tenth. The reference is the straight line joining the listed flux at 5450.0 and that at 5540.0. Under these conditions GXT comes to 5522.5 angstrom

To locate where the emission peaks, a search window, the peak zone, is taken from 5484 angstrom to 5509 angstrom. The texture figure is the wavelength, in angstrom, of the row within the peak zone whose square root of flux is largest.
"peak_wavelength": 5505.0 angstrom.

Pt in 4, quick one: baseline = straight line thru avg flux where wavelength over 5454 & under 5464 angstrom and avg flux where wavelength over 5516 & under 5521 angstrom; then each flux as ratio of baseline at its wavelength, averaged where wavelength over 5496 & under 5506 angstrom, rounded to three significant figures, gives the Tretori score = 1.03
